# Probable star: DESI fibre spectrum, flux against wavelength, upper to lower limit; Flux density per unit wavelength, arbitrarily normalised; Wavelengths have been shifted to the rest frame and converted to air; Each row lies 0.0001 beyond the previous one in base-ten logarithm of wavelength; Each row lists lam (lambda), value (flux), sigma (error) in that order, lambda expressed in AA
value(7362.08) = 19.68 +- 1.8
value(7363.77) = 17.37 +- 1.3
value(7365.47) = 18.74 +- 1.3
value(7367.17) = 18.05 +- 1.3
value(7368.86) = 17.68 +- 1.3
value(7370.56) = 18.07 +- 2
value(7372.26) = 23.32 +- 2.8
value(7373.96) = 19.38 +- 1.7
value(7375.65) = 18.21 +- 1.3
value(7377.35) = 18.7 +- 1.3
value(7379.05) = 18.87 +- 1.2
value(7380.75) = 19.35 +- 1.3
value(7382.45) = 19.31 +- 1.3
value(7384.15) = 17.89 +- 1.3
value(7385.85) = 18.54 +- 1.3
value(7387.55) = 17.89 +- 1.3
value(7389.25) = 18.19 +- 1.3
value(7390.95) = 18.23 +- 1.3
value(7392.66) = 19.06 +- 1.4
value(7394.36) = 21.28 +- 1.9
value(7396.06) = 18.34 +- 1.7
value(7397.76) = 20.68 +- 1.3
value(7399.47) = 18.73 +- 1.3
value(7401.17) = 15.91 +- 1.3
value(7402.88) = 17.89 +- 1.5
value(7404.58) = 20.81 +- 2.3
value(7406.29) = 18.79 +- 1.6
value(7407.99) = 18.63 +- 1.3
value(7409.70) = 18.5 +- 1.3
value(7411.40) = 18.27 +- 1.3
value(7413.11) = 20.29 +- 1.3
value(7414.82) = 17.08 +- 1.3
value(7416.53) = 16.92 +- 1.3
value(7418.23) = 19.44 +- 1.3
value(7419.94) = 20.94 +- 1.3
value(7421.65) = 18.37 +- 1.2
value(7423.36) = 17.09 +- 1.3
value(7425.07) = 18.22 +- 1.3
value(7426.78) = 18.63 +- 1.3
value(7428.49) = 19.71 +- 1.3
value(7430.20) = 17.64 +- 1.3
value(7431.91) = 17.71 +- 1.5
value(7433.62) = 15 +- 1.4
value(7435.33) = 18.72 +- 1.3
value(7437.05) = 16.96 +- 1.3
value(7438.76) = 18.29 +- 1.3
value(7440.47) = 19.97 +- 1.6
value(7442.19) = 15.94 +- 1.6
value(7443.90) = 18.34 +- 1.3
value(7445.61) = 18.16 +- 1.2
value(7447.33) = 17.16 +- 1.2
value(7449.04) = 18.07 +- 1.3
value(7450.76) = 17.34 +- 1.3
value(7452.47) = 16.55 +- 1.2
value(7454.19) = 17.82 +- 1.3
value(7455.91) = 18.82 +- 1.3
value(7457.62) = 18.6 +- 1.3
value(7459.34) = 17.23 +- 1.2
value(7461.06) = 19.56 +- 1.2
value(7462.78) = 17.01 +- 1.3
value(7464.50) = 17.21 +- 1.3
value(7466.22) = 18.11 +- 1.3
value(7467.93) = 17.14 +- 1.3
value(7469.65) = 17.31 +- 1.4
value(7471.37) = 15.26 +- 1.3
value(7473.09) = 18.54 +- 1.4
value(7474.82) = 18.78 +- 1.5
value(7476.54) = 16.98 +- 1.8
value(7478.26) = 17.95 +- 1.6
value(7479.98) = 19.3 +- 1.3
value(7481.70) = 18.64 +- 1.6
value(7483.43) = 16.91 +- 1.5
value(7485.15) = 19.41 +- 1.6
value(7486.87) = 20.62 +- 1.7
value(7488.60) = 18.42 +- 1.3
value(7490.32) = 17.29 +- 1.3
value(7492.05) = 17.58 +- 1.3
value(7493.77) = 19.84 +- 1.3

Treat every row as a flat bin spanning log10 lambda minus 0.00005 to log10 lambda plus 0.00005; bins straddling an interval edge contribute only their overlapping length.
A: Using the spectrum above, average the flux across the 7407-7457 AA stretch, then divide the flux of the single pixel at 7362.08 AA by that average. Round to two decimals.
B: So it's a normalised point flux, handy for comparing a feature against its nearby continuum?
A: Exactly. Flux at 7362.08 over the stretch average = 1.09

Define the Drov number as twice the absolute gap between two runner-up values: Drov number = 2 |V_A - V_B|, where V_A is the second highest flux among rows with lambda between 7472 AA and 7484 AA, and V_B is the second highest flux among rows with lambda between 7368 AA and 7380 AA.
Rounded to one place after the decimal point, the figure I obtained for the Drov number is 1.2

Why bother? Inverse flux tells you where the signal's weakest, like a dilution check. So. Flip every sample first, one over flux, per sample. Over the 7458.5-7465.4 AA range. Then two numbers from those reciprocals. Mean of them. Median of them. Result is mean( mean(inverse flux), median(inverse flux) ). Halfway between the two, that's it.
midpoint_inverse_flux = 0.0573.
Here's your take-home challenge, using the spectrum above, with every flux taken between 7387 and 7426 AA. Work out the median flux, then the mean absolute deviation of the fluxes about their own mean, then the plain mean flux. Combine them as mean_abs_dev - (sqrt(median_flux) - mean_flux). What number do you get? 15.4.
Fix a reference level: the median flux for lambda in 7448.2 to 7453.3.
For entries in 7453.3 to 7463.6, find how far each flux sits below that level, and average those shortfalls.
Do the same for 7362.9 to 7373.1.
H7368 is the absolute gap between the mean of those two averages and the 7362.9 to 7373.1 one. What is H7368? 0.35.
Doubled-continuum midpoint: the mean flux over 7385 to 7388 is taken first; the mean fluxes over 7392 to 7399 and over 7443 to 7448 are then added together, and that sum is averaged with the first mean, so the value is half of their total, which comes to 28.0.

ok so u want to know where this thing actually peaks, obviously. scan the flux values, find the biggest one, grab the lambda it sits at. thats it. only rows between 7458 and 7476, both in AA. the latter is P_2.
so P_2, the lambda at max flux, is 7461.06 AA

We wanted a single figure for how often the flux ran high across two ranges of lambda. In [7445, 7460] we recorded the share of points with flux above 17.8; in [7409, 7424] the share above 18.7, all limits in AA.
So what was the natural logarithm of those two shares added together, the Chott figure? -0.1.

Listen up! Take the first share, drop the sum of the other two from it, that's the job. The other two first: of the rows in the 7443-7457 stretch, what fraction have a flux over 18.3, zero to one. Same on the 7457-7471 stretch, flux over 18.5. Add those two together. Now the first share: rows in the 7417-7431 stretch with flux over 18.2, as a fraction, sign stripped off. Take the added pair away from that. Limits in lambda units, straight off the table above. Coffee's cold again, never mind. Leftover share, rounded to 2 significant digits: 0.25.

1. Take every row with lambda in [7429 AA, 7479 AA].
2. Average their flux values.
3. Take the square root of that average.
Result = 4.20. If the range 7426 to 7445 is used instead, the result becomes 4.23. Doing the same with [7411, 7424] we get 4.31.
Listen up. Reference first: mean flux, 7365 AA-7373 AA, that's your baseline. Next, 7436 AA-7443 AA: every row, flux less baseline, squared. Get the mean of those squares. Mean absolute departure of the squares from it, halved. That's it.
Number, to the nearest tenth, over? 1.7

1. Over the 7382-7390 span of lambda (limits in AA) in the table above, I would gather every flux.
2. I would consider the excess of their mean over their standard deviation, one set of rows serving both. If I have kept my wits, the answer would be 17.8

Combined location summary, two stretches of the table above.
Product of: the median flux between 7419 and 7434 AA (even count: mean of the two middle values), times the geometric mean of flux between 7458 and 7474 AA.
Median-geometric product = 318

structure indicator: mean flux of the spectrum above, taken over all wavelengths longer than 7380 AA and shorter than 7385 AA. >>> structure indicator 18.8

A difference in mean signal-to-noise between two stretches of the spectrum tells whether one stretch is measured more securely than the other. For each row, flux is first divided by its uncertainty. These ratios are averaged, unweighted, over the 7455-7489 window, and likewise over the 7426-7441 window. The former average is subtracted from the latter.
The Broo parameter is 0.3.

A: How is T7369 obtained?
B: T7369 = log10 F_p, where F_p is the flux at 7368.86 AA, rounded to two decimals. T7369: 1.25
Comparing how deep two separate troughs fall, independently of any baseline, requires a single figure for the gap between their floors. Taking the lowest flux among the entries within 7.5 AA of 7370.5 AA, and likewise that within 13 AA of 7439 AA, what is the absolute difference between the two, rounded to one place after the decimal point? 2.4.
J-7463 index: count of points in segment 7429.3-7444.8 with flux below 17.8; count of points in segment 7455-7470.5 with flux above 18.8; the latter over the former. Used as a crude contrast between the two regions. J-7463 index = 0.4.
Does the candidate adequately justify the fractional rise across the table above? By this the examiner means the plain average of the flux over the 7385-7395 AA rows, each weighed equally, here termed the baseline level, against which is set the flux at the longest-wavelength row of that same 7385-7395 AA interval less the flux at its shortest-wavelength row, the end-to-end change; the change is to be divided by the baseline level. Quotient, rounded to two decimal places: 0.15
